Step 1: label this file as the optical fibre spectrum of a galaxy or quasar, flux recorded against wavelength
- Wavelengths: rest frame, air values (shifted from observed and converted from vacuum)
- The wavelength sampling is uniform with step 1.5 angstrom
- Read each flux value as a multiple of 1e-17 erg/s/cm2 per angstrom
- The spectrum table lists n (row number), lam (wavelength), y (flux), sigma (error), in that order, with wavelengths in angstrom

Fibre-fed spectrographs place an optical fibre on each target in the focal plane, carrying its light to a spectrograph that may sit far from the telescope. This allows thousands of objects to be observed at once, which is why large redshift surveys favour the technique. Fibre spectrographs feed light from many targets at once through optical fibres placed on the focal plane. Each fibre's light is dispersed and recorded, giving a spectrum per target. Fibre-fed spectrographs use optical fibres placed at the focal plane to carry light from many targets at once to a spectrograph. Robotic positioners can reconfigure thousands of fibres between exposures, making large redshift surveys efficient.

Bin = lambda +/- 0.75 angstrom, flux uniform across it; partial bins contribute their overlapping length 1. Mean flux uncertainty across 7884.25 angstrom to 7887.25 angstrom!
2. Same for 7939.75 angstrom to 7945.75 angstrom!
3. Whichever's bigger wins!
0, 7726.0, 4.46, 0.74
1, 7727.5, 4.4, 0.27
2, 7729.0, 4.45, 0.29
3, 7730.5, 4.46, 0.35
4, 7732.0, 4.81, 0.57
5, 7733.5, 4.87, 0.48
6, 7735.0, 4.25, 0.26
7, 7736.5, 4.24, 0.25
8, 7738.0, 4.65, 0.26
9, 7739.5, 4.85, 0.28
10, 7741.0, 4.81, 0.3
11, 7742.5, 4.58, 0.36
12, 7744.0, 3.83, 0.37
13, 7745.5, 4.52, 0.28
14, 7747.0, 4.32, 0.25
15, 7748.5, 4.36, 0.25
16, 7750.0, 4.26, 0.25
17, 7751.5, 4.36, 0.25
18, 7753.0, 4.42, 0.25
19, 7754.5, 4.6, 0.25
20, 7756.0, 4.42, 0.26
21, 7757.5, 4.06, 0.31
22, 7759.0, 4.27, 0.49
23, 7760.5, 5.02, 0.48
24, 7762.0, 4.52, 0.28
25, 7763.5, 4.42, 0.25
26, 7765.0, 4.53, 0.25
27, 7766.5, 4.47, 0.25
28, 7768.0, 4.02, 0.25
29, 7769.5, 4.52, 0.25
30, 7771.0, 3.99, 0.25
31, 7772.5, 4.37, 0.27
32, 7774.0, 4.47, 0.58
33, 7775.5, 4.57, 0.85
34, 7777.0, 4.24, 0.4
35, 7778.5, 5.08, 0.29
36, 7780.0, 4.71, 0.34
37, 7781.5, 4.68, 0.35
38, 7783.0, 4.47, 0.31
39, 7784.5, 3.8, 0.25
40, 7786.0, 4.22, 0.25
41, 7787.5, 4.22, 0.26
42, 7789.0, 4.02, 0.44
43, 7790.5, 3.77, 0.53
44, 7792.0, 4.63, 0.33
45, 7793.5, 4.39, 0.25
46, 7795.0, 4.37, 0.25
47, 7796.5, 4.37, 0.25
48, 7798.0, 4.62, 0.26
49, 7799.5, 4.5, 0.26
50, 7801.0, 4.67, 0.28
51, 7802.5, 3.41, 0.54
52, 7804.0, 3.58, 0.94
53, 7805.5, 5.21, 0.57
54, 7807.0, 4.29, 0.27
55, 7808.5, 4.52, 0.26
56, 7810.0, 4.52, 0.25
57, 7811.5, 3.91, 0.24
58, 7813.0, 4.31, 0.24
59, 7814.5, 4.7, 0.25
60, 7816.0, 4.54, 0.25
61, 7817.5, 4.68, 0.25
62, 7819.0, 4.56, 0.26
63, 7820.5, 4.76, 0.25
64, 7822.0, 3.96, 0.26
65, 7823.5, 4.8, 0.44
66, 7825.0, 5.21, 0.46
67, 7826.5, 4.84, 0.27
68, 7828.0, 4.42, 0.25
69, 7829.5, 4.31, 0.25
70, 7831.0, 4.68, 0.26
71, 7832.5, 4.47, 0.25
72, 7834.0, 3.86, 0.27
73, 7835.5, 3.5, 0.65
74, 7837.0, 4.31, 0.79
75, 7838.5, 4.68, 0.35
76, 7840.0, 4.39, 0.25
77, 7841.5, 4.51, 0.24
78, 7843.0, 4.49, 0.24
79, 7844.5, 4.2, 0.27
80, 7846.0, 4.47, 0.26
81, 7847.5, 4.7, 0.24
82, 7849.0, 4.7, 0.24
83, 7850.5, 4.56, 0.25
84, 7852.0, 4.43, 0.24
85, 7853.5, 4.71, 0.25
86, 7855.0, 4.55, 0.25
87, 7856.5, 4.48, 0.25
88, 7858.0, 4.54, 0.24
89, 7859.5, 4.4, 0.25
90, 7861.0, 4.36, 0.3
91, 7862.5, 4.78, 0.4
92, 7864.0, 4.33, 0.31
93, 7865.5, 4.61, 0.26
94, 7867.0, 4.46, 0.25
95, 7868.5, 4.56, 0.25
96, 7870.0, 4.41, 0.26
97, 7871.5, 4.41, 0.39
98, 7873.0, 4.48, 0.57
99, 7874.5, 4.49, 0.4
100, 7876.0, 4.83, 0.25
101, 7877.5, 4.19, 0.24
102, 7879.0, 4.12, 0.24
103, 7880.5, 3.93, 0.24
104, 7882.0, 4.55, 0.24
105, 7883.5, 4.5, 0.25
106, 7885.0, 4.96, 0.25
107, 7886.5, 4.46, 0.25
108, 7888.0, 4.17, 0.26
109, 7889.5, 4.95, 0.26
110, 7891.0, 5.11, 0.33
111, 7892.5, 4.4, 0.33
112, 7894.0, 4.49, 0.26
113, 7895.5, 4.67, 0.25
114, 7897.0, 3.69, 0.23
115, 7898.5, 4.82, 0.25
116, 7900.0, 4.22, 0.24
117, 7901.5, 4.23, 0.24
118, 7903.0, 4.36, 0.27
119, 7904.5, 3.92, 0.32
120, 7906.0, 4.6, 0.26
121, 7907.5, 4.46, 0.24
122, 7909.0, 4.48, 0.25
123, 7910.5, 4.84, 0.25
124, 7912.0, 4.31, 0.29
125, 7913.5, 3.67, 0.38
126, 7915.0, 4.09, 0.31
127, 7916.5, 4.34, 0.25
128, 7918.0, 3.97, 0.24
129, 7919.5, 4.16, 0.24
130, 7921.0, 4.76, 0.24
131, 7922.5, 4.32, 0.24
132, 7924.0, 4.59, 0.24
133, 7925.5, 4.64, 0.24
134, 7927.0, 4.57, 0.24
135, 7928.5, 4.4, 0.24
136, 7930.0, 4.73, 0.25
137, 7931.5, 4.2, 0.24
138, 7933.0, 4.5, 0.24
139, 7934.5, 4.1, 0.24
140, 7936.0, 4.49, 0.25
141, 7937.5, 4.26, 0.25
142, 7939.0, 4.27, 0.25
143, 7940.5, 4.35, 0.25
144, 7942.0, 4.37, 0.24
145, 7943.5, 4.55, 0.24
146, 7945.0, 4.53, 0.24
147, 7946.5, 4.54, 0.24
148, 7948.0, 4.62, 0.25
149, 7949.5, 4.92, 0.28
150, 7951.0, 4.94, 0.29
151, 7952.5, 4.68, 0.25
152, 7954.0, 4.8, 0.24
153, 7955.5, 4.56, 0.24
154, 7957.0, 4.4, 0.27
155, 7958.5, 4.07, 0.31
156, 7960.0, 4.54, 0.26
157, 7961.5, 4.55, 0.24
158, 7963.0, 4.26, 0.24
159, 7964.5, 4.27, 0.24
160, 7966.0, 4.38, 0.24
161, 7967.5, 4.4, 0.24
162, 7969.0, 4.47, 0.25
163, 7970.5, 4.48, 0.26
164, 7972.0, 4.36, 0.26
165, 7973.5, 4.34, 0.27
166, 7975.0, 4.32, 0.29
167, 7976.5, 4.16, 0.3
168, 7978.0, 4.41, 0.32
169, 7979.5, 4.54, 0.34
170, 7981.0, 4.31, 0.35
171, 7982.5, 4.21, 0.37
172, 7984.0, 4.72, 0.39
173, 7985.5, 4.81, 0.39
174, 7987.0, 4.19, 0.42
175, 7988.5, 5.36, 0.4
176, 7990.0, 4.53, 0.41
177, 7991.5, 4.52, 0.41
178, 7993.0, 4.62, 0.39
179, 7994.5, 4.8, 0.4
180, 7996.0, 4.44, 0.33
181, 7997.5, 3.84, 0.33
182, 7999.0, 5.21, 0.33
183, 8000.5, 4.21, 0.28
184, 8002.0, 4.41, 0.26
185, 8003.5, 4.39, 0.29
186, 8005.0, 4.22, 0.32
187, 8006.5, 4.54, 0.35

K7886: 0.25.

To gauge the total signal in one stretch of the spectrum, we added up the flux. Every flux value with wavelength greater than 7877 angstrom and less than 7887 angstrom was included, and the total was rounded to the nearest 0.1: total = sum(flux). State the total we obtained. 30.7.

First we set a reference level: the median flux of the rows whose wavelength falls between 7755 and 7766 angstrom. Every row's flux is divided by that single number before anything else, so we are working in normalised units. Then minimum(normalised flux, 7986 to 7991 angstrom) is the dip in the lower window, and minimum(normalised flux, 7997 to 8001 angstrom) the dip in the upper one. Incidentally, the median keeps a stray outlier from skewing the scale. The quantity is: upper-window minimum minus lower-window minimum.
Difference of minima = -0.079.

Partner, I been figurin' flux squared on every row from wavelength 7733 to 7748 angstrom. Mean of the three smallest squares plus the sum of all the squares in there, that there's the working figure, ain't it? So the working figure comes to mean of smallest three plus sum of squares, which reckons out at 220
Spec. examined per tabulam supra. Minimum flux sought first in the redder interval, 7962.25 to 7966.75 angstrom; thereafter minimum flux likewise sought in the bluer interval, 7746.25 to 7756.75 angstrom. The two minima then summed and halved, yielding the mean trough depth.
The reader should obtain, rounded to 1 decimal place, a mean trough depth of 4.3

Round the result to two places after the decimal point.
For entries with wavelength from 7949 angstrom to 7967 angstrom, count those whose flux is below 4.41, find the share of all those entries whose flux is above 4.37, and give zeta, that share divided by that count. 0.15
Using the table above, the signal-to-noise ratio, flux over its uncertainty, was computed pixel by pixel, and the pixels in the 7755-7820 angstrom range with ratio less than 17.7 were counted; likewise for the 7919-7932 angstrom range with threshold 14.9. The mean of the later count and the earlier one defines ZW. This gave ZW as 17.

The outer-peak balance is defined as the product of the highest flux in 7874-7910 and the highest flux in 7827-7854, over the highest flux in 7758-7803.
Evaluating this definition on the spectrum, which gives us 4.7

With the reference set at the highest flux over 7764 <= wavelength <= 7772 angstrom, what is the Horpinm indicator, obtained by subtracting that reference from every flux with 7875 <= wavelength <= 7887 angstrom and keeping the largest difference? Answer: 0.43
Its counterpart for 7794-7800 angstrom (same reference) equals 0.09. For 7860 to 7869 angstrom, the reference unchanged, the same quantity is 0.25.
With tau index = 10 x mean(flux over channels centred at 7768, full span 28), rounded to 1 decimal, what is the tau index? 44.7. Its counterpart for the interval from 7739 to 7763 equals 44.5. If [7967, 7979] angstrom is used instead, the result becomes 43.7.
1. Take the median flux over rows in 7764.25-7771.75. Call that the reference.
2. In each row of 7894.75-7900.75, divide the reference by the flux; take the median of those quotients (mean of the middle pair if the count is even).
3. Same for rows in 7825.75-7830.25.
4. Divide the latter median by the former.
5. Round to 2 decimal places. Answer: 1.00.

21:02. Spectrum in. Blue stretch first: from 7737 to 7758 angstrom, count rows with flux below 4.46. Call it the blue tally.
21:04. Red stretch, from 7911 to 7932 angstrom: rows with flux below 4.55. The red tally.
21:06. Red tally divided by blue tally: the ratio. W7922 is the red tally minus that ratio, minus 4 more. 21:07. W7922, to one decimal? 3.9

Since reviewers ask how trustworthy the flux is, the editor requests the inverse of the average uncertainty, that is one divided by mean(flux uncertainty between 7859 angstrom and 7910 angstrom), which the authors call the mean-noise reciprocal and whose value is 3.55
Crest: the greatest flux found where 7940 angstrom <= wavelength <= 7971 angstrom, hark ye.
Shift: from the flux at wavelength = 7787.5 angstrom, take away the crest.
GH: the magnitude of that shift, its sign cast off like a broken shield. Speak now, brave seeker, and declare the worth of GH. 0.72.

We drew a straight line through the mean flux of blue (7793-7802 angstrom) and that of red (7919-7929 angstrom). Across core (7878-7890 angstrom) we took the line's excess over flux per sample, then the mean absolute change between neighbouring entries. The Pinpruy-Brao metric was 0.41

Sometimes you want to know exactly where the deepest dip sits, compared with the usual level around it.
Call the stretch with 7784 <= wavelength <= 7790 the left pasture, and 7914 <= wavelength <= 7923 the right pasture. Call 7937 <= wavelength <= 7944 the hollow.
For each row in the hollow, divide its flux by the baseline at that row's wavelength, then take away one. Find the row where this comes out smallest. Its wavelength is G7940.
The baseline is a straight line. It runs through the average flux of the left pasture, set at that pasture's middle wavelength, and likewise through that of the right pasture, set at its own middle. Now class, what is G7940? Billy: 7937.5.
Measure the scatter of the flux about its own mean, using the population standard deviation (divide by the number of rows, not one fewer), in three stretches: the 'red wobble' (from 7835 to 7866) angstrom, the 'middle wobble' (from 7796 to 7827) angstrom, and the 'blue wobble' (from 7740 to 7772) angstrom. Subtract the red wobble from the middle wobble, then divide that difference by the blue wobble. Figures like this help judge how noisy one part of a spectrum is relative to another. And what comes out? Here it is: 0.7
